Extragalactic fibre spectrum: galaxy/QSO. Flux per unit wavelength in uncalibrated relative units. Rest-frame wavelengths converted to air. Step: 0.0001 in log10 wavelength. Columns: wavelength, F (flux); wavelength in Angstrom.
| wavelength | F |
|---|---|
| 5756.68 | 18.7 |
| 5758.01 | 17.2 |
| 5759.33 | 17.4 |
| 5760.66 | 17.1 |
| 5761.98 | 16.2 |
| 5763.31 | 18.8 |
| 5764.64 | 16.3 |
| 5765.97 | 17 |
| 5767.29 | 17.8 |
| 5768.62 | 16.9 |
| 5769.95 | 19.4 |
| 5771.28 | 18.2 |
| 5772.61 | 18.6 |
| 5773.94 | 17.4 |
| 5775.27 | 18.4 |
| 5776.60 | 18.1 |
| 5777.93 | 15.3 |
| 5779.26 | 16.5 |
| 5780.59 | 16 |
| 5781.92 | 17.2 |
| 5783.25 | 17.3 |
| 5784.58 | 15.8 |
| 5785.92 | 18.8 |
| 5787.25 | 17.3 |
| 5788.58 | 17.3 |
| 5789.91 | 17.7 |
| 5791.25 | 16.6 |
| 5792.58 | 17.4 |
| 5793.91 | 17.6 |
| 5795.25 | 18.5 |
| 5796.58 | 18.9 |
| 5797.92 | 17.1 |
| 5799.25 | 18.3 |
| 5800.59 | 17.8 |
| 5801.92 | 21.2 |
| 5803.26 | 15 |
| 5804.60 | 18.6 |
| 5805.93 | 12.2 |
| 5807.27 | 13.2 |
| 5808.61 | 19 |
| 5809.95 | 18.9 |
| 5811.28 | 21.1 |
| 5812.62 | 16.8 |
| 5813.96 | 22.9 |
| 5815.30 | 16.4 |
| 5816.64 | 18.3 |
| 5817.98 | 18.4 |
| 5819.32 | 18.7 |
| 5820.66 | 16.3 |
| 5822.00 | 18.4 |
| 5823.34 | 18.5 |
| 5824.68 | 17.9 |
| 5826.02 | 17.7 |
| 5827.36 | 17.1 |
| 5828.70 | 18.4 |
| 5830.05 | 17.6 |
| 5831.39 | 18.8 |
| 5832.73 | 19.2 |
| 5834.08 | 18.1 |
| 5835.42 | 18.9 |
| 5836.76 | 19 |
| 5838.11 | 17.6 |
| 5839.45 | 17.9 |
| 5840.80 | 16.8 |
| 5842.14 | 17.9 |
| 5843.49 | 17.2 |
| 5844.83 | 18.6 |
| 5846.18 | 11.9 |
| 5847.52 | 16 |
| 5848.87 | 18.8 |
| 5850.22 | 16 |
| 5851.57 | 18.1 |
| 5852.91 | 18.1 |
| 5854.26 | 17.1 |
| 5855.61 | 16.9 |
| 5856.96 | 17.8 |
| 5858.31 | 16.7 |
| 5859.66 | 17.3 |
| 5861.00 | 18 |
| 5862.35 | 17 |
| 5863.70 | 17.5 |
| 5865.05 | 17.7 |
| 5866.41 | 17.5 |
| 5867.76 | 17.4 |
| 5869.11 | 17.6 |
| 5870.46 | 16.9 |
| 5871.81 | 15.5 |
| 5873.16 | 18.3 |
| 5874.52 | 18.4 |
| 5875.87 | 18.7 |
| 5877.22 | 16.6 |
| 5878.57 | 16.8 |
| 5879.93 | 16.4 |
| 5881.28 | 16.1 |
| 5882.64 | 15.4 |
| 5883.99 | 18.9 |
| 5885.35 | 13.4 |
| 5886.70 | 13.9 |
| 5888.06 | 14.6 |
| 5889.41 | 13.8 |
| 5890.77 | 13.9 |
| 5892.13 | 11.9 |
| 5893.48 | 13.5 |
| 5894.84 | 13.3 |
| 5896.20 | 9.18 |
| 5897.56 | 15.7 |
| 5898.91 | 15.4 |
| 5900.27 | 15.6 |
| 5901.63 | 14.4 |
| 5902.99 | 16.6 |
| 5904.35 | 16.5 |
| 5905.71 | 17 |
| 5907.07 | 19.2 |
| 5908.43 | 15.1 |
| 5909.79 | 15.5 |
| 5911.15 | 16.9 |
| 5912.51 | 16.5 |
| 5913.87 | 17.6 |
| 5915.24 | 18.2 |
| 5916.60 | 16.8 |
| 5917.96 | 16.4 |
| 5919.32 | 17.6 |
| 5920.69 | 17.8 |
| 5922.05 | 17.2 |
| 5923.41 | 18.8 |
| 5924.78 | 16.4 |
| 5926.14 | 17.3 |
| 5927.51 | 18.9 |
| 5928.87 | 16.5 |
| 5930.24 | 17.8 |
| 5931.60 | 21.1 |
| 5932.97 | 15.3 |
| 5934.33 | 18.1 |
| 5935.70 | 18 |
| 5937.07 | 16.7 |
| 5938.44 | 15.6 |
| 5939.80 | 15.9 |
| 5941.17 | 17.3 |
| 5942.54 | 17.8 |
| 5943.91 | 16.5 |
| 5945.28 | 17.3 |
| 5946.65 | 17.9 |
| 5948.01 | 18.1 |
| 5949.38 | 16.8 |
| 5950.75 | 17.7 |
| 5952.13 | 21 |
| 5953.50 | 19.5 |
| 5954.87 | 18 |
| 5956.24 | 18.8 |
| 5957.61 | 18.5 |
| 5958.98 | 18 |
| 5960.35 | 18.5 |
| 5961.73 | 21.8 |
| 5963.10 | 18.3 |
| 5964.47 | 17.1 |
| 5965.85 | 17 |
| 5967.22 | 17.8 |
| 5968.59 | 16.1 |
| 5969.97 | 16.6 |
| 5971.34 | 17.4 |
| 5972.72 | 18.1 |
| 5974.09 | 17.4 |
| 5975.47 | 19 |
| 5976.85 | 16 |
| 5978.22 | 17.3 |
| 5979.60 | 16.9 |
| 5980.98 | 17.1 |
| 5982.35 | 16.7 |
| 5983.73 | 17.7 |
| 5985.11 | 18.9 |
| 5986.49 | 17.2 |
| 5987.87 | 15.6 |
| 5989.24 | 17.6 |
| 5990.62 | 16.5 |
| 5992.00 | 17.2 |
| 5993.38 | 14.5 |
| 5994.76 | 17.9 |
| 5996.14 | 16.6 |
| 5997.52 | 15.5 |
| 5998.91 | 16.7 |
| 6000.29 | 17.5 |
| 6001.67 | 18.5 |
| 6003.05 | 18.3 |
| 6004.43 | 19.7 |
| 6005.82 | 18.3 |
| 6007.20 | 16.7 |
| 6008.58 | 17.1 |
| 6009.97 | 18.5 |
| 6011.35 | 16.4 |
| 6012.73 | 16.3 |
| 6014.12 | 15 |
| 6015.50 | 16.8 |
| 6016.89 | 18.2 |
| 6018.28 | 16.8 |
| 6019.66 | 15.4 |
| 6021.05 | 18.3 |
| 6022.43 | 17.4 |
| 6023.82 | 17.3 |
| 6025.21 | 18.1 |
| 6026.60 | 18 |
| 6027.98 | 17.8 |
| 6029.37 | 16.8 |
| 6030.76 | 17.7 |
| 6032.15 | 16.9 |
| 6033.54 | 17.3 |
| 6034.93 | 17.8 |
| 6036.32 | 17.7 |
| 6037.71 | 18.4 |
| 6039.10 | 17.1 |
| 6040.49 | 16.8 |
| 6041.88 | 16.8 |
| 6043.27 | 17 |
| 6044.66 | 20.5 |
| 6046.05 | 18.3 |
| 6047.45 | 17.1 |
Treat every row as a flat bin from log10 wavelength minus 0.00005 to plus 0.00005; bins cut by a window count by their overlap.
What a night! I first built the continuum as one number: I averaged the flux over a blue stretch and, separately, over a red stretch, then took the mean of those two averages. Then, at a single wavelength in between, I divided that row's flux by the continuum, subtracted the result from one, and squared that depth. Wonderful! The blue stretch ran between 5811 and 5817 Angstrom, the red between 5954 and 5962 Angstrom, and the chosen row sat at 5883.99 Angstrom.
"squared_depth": 0.000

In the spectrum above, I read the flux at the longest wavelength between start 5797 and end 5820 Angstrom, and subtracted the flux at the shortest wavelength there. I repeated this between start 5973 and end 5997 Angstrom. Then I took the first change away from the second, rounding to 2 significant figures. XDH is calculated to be -2.4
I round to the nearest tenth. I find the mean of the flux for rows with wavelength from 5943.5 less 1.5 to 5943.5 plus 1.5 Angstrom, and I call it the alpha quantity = 17.1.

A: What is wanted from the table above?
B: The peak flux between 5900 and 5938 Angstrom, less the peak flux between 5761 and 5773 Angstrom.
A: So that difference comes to 1.7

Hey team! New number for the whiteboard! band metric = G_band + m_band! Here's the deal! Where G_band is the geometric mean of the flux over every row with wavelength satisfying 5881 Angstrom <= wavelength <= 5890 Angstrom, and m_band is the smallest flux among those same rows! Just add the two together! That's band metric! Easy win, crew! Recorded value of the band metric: 28.5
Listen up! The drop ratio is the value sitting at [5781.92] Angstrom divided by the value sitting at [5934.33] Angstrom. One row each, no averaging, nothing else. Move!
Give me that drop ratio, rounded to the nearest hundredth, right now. 0.95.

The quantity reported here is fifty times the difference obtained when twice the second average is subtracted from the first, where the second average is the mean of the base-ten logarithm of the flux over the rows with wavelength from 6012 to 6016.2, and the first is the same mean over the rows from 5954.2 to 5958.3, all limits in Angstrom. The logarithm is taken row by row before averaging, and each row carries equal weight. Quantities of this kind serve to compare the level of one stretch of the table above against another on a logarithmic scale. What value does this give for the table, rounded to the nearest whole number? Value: -57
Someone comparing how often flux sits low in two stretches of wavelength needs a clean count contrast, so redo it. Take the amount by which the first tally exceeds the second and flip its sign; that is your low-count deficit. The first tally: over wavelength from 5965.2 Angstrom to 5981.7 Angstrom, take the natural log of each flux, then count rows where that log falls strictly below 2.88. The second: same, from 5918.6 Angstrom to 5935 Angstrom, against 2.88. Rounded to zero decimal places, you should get -2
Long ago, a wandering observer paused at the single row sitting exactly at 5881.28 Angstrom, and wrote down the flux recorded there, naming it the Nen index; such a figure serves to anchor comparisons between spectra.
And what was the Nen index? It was 16.1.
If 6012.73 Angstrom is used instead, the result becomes 16.3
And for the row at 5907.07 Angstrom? 19.2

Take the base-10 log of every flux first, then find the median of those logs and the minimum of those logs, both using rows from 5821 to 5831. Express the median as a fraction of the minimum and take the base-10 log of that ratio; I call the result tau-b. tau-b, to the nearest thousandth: 0.007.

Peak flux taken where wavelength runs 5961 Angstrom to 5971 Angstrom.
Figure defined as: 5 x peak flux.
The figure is 109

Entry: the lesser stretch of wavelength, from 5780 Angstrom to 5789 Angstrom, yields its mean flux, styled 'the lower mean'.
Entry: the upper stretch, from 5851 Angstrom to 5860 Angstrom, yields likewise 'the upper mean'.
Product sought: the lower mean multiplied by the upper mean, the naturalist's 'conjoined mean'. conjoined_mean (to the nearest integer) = 298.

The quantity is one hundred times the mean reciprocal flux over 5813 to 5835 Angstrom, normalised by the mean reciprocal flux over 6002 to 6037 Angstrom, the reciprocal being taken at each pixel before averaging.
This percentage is 95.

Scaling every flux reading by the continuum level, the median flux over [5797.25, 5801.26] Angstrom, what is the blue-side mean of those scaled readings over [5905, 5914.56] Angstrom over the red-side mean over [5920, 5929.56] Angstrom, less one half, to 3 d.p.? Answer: 0.459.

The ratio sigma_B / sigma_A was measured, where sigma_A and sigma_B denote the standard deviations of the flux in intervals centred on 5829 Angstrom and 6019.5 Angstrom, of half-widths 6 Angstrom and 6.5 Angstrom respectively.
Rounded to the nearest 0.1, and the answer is 1.8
